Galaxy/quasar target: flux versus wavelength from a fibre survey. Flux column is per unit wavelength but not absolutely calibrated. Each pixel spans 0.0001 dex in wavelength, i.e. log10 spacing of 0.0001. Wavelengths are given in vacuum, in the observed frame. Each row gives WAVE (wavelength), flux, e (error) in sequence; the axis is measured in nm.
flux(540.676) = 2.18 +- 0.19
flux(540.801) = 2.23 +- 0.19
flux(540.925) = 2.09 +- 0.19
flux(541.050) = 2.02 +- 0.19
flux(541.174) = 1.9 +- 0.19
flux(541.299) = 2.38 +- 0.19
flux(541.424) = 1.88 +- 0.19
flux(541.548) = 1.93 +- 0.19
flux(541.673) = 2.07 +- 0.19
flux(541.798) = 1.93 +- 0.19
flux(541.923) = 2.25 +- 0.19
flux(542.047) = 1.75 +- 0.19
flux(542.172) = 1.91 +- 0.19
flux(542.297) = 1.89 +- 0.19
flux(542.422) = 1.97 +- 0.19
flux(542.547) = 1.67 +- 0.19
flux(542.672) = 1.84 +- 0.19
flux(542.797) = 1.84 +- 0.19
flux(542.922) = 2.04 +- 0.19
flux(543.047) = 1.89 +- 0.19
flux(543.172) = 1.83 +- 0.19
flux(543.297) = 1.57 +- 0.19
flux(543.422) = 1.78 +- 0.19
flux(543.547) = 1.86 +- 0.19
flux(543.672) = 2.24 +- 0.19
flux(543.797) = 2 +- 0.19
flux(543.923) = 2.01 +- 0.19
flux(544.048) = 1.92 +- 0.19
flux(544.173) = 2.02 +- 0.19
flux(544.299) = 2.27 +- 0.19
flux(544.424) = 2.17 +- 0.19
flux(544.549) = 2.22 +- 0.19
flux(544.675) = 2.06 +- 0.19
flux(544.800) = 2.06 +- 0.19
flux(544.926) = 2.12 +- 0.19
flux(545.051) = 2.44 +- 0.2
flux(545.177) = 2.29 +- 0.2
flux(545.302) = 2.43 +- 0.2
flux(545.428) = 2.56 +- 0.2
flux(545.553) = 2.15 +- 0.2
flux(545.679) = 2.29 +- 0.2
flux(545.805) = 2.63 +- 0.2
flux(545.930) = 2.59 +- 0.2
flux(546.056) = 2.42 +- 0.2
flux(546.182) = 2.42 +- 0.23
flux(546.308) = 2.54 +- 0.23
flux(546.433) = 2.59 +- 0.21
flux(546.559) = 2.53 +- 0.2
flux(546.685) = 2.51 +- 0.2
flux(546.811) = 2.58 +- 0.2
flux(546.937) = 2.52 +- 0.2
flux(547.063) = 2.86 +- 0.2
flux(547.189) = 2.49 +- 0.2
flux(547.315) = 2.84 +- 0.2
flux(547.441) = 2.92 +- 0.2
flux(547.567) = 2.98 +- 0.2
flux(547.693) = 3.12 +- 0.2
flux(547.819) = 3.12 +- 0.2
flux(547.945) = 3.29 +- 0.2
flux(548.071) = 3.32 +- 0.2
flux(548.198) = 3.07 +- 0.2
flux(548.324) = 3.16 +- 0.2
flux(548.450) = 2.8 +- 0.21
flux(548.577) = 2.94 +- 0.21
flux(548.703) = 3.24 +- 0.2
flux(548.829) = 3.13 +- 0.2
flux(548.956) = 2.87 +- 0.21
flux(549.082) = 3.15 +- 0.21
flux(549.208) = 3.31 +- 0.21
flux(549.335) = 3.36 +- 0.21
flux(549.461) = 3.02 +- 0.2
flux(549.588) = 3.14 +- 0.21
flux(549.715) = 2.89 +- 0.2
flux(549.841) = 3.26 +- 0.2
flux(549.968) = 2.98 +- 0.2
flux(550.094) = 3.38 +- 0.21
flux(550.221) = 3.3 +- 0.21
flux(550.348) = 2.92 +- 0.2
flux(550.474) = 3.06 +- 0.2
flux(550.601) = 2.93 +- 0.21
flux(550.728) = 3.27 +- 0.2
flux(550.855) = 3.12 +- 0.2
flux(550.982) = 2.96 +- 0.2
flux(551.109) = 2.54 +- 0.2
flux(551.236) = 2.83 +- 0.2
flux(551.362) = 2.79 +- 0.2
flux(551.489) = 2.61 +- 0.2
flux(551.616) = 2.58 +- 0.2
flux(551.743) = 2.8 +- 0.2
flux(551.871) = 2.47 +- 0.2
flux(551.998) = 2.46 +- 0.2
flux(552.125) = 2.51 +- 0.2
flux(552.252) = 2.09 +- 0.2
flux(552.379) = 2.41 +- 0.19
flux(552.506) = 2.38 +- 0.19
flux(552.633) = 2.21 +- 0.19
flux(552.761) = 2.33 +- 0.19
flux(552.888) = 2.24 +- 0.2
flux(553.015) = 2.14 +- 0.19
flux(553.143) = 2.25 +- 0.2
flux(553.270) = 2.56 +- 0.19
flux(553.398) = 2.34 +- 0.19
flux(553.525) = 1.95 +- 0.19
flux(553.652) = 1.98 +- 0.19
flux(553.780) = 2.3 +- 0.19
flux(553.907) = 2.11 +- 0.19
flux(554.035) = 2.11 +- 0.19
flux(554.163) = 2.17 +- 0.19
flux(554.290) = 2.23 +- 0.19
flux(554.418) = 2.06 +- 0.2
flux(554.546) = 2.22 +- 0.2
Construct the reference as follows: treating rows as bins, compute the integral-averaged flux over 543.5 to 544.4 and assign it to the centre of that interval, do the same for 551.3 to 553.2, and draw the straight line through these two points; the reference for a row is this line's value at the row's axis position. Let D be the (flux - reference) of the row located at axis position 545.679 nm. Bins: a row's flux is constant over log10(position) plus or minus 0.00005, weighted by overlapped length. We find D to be 0.2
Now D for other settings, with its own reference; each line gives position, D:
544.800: 0.0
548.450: 0.5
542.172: -0.1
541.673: 0.1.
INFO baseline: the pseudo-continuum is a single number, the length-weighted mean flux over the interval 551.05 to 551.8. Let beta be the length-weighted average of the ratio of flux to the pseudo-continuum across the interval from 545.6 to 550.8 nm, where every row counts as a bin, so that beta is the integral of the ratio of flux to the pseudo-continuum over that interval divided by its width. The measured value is 1.1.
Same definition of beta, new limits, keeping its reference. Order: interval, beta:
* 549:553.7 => 1.0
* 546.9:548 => 1.1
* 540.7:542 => 0.8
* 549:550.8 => 1.2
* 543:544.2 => 0.7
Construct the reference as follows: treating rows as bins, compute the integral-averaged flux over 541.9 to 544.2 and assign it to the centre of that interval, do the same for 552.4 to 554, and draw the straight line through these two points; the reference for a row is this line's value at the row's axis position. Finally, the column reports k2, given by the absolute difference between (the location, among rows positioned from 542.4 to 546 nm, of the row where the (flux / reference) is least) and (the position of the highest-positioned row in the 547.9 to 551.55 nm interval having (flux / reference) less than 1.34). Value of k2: 8.19 nm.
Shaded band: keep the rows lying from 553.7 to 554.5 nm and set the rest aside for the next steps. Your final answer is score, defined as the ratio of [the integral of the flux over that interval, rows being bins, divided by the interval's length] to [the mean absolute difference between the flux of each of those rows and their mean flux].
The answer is 31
